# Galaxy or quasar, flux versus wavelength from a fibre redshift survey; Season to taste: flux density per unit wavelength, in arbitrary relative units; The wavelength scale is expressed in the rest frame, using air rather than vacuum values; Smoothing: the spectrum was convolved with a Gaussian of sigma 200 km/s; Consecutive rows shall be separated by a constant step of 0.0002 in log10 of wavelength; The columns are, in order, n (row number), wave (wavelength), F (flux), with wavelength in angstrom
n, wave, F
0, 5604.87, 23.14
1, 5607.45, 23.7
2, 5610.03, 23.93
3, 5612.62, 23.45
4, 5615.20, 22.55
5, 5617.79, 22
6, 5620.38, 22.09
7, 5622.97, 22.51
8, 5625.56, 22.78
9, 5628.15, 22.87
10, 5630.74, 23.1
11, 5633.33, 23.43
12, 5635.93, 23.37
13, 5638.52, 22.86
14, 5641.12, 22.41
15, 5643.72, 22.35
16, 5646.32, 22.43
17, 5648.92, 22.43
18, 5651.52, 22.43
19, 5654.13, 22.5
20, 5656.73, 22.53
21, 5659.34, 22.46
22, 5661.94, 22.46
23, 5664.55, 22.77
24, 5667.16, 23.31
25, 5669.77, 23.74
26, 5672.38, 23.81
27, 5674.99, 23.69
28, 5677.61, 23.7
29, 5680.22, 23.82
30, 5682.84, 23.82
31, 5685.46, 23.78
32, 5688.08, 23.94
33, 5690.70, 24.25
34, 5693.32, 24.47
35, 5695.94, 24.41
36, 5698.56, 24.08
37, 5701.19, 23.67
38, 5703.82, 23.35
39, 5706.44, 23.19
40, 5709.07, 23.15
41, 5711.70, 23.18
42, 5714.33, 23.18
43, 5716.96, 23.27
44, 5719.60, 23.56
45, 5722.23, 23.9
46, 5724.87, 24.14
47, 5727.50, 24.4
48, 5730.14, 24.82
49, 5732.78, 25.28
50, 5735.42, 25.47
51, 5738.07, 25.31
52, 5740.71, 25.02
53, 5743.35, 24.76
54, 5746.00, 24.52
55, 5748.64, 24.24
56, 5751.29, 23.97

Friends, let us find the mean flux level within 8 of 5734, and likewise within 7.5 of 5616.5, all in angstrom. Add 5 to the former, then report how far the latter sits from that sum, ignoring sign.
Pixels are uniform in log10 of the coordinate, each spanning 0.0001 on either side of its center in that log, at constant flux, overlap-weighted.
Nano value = 7.3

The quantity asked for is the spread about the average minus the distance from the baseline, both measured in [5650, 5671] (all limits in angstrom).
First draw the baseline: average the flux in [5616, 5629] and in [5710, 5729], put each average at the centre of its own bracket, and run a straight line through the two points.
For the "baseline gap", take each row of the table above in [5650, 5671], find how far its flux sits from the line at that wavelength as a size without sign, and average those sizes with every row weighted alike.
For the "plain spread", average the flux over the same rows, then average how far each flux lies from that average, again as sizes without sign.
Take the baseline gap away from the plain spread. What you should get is -0.02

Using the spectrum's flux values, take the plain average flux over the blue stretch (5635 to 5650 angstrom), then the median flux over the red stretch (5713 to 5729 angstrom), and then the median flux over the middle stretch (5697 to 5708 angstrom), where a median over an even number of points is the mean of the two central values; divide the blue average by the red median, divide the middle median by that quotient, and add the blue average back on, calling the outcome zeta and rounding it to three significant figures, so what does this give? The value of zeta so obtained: 47.3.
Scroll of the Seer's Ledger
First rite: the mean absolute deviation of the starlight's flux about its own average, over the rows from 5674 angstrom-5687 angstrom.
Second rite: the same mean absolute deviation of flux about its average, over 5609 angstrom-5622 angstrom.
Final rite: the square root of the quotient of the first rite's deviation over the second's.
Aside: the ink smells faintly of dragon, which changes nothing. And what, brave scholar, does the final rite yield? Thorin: 0.27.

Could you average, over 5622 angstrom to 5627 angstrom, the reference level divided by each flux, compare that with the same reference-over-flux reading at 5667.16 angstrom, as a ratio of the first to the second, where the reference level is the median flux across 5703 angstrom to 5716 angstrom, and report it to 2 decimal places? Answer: 1.03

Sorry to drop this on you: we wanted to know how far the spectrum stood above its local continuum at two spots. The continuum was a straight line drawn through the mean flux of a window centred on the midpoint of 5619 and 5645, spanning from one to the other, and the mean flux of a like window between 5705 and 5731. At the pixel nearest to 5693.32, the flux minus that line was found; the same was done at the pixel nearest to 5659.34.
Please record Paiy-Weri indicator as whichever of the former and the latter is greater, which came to 1.1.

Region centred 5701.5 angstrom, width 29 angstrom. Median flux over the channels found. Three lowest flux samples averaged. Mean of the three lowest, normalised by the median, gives 0.979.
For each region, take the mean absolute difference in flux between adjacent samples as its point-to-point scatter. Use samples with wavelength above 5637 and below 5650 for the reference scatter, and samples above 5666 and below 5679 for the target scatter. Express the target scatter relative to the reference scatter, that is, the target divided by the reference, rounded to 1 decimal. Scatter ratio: 1.1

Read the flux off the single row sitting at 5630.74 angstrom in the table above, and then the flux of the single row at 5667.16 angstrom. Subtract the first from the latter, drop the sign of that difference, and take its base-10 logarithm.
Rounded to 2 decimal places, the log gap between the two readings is -0.68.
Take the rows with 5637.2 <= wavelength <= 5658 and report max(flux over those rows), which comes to 22.86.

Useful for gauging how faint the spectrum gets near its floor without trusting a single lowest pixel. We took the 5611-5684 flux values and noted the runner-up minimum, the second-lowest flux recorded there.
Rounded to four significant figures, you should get 22.09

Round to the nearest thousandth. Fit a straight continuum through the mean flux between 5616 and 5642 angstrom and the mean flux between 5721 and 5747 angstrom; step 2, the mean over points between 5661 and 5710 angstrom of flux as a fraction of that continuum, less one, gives -0.007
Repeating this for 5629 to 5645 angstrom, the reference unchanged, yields 0.001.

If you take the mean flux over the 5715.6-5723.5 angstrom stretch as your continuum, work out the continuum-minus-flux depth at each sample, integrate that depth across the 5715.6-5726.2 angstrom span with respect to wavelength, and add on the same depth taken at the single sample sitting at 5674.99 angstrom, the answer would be -2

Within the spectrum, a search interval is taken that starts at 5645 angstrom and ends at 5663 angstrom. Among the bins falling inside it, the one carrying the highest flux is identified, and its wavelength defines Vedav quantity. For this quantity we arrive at 5656.73 angstrom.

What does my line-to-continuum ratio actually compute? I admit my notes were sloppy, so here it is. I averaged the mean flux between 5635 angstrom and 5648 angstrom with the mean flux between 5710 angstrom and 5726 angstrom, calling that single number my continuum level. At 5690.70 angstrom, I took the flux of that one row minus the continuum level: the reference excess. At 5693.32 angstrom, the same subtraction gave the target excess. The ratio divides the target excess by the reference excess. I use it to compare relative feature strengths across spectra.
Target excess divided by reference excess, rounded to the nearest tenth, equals 1.2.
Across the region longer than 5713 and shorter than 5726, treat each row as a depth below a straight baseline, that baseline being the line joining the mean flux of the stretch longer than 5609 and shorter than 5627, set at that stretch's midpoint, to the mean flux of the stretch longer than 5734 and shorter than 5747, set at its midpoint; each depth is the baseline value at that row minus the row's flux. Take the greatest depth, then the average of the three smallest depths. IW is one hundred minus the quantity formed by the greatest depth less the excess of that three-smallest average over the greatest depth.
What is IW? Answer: 98.1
